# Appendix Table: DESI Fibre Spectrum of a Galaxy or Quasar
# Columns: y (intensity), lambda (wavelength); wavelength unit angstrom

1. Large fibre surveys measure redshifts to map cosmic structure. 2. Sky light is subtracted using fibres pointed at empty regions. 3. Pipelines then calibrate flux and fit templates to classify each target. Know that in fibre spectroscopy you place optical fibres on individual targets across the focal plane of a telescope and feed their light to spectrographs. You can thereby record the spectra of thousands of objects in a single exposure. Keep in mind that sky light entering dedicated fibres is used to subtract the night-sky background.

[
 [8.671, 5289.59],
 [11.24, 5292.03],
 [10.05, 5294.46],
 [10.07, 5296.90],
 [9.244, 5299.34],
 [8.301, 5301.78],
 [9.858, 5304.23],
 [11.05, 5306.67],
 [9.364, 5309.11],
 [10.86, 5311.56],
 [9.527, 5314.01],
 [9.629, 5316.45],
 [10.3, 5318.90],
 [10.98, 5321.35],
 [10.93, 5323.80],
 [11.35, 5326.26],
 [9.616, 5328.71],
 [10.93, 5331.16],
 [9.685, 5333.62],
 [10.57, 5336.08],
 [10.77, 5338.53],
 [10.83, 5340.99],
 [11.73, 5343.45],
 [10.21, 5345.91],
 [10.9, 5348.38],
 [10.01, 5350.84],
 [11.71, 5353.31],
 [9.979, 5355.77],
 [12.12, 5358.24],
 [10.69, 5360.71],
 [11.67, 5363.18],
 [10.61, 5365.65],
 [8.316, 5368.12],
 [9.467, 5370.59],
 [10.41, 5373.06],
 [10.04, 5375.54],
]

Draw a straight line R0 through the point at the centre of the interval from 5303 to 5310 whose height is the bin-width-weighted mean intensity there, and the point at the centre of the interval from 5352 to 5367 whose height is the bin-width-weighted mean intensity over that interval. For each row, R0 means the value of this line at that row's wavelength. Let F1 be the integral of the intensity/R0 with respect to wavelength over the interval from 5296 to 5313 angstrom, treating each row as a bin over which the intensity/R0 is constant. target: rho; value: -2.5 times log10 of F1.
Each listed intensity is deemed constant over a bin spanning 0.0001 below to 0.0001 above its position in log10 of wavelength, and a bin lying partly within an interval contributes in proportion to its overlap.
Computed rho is -3.0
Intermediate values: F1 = 16.5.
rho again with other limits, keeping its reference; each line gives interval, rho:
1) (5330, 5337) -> -2.1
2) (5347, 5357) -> -2.5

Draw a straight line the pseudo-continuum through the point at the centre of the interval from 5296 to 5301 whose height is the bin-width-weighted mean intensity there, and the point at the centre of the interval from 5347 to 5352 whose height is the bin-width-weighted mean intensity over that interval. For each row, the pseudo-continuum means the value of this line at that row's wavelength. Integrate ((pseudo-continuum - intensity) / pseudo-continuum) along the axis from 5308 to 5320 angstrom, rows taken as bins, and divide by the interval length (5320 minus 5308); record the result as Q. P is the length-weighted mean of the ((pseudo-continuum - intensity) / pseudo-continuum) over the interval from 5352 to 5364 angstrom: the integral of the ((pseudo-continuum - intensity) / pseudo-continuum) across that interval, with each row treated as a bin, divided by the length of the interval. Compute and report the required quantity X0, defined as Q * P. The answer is 0.0008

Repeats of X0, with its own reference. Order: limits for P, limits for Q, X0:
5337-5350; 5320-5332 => 0.0037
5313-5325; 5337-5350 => 0.0020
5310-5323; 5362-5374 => -0.0027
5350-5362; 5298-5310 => -0.0002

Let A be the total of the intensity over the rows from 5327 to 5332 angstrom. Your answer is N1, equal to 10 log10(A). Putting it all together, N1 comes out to 13.1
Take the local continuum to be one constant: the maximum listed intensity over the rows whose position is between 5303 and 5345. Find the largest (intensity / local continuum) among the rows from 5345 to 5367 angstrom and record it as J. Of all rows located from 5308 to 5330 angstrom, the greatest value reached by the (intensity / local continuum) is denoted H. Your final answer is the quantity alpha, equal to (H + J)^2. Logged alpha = 4.00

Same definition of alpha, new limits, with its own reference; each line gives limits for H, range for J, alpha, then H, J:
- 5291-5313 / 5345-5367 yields 3.97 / 0.96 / 1.03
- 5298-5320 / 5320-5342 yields 3.65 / 0.94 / 0.97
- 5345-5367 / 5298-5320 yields 3.90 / 1.03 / 0.94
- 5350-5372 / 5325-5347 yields 4.13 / 1.03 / 1.00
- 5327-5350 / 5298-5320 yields 3.77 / 1.00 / 0.94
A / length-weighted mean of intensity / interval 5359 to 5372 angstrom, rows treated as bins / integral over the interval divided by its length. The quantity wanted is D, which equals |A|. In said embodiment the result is 10.2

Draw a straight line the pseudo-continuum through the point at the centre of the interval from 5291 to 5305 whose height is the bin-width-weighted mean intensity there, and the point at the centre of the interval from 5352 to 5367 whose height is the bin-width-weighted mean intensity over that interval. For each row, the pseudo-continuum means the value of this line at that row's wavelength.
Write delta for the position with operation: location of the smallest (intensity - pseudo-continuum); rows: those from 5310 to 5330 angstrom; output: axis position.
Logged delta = 5328.71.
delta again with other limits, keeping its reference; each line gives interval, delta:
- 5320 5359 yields 5355.77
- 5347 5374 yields 5368.12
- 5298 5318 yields 5301.78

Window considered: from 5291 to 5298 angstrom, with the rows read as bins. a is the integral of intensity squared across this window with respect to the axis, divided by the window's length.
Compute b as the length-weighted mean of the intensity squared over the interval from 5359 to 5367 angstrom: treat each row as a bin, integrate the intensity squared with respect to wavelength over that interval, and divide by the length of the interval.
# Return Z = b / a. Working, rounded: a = 109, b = 122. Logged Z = 1.114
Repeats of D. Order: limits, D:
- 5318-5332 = 10.7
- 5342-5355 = 10.9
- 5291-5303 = 9.8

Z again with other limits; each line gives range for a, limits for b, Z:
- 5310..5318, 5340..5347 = 1.199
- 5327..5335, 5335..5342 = 1.110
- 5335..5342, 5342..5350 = 1.035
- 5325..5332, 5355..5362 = 1.074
